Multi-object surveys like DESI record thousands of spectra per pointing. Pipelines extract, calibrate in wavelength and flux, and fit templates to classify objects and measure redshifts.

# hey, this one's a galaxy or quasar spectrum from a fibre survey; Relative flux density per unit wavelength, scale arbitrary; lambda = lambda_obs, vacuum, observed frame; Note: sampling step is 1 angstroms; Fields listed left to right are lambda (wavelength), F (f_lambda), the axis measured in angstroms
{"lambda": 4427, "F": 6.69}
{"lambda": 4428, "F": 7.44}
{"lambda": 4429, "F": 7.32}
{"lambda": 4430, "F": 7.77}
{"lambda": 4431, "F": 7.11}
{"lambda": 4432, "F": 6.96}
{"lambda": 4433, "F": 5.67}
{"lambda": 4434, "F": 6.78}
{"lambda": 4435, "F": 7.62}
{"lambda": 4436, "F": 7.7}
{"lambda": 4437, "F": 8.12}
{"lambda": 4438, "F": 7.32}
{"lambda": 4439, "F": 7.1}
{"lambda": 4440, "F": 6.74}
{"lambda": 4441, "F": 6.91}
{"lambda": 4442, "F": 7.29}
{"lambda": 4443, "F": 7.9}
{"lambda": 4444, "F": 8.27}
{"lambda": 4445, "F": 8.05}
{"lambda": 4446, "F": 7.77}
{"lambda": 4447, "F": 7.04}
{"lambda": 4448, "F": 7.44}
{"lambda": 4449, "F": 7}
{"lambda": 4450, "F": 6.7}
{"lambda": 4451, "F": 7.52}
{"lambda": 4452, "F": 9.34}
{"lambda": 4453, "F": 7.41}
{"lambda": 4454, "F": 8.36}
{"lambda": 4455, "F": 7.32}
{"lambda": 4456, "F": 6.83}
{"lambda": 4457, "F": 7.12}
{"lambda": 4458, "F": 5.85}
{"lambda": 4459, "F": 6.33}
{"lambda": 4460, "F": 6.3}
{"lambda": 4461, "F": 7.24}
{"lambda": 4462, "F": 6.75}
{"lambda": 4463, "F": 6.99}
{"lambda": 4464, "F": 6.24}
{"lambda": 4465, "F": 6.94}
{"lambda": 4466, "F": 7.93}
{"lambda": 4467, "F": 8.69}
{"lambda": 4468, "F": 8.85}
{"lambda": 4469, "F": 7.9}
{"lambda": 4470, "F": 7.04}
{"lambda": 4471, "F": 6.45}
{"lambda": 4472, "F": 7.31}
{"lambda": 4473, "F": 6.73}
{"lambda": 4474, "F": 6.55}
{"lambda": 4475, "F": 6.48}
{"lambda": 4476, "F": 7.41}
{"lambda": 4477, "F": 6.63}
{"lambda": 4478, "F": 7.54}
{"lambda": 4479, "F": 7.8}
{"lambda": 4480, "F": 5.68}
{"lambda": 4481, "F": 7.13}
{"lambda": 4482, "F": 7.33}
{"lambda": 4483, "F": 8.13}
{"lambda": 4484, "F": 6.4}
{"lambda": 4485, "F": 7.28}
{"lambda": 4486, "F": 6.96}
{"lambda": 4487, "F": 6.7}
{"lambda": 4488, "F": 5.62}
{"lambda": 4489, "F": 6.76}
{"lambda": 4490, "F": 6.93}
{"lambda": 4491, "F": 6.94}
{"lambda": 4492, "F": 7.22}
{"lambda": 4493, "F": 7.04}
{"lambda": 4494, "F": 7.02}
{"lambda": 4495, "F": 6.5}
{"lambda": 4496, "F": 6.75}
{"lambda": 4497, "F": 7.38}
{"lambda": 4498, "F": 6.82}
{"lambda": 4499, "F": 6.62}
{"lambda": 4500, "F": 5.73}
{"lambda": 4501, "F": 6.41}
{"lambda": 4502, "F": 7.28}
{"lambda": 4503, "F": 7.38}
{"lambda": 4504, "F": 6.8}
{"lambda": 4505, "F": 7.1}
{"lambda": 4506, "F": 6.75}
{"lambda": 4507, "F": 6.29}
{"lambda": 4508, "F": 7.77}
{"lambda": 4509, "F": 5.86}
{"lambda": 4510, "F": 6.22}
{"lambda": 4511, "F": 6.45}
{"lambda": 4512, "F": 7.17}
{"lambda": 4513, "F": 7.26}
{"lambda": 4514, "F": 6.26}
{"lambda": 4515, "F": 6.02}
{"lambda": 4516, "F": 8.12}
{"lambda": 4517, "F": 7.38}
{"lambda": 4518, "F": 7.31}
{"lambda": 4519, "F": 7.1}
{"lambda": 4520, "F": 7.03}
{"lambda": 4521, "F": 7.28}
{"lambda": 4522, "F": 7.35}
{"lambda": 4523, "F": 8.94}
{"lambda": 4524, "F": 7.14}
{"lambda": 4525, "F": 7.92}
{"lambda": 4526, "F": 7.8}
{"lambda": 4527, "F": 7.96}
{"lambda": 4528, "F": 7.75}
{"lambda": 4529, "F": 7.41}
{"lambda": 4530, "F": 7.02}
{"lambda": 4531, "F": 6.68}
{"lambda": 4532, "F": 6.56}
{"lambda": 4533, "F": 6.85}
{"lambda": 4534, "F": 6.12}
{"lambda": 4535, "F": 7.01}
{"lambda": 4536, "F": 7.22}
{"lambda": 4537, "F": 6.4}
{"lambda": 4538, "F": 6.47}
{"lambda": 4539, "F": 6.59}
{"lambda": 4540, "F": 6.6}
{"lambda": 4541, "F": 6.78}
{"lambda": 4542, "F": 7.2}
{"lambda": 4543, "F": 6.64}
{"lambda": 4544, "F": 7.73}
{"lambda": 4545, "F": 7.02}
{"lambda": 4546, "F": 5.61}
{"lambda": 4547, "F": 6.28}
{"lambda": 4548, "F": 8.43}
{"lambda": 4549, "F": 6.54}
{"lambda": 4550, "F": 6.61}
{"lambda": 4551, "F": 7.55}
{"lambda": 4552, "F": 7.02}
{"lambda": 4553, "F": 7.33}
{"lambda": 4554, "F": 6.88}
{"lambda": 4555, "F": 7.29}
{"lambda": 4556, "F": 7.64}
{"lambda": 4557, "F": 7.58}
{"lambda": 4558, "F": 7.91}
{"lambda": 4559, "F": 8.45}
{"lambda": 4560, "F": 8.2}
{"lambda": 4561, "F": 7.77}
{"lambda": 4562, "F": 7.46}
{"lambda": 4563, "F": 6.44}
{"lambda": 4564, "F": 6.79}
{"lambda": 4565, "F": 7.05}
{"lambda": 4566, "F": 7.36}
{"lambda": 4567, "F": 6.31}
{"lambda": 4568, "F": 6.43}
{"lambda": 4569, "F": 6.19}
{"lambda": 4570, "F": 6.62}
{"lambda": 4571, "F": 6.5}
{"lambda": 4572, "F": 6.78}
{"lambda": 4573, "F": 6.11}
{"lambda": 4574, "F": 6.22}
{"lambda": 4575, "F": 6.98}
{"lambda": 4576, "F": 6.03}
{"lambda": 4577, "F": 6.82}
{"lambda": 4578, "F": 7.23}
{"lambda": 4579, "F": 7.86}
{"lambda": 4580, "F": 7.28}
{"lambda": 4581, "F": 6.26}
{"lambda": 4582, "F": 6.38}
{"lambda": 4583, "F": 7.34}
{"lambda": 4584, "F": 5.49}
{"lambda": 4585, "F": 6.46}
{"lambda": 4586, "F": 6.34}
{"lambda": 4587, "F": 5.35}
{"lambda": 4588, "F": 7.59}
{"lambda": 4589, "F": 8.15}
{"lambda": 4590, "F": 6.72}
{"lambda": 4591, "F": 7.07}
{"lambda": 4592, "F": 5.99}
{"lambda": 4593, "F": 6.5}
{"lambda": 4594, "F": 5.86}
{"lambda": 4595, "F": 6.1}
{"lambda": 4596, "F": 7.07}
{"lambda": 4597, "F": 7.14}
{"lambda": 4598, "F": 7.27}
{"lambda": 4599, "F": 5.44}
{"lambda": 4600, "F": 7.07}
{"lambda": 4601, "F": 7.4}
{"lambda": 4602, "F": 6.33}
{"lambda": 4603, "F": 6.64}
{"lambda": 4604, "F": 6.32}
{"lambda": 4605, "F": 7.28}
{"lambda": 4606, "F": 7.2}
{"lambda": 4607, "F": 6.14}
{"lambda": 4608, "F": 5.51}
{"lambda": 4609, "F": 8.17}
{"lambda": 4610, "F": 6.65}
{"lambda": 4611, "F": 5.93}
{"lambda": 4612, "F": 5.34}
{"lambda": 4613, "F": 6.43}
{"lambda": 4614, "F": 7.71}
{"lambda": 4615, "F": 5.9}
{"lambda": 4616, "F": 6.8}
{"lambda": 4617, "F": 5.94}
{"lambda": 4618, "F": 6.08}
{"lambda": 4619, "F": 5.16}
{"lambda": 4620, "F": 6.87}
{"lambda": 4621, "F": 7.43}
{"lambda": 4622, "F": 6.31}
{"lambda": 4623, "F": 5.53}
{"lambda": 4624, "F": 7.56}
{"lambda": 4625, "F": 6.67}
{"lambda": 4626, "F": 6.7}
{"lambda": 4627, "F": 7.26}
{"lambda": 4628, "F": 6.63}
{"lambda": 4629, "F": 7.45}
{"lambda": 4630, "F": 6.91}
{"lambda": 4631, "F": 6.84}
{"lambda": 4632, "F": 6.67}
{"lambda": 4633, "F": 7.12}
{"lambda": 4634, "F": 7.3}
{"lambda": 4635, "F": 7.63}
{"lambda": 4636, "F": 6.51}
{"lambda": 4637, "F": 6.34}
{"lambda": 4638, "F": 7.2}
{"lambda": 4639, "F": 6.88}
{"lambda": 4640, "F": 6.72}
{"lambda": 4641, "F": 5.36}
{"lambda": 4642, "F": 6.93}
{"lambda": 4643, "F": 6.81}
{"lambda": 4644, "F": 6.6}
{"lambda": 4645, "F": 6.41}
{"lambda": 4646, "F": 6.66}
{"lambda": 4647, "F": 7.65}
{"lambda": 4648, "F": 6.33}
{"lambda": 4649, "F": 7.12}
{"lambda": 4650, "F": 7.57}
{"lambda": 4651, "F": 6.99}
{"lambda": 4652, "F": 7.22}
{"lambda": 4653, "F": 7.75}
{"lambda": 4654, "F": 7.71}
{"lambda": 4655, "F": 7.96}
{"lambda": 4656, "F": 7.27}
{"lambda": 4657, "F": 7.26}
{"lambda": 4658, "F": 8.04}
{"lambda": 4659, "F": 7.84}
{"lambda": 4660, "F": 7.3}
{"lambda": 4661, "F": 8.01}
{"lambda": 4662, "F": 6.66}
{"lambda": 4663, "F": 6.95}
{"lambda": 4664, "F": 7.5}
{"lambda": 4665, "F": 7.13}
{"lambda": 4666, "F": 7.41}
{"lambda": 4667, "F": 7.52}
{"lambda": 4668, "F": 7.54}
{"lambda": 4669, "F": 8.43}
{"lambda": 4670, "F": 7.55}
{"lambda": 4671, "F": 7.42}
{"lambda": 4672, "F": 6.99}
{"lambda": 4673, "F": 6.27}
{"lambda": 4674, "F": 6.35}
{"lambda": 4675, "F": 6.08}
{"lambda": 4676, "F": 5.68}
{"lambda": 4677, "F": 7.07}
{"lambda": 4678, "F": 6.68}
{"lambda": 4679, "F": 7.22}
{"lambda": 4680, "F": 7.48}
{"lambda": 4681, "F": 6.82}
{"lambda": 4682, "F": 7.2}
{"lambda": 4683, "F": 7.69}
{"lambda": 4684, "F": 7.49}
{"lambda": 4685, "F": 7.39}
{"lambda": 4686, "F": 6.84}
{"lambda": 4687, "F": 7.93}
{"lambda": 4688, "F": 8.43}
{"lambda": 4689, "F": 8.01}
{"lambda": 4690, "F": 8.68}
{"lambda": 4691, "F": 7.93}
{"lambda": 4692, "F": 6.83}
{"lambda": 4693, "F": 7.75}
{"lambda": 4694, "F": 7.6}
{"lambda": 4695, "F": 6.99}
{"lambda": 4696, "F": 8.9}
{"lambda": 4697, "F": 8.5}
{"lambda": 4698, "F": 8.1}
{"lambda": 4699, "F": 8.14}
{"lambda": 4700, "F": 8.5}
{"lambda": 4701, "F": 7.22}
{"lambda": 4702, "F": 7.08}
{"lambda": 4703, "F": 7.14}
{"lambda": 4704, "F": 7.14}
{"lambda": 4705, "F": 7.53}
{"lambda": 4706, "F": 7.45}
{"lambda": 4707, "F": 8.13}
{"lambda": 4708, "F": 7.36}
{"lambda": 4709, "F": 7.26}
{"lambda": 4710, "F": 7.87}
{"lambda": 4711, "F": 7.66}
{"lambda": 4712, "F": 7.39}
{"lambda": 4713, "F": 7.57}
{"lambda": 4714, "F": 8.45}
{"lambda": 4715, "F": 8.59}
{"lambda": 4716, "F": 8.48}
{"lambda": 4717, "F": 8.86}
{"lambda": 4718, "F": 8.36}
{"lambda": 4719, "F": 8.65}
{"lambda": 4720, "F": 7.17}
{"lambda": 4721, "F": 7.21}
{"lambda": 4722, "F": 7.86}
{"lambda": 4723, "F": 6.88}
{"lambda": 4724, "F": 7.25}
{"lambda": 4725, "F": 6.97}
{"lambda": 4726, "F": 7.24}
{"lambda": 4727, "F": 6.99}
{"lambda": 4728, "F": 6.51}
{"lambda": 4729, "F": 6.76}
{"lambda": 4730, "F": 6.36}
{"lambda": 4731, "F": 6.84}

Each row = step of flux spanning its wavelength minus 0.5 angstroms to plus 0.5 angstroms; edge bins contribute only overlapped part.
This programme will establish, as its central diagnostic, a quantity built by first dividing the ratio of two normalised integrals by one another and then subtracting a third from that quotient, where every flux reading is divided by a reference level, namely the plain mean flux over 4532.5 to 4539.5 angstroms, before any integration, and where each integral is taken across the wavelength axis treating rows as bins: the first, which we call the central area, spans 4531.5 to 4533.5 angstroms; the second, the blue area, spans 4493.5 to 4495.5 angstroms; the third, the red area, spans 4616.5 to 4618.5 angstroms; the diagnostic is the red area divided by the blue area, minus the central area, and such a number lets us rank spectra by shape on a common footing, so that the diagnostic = -1.12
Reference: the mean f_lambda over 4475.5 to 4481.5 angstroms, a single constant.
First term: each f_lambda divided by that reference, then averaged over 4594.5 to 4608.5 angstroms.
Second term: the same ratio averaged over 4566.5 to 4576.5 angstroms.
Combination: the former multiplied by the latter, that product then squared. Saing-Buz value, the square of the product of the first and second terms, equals 0.74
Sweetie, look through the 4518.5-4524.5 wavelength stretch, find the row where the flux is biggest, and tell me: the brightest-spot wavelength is 4523 angstroms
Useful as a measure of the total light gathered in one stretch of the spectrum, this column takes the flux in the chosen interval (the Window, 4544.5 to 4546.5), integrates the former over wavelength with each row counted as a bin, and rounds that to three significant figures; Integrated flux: 12.6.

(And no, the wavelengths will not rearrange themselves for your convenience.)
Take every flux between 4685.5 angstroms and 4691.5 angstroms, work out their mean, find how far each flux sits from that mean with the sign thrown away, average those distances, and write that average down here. 0.4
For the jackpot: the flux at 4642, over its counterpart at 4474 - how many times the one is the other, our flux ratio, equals 1.06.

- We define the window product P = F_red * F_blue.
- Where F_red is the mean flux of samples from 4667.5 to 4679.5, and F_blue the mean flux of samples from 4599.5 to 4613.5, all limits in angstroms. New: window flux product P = 46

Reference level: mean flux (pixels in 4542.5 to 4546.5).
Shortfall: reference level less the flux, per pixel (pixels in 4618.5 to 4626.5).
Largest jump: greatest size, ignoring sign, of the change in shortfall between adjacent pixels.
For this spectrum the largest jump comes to 2.03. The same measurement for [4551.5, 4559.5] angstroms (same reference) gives 0.54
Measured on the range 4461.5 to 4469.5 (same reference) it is 0.99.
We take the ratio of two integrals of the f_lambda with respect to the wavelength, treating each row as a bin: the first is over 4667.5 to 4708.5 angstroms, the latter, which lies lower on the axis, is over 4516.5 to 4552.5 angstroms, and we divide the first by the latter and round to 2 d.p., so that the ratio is 1.20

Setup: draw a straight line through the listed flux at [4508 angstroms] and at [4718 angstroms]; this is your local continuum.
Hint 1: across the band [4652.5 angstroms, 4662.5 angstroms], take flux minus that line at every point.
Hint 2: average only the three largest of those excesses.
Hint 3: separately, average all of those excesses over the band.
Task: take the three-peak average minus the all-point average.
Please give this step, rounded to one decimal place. 0.4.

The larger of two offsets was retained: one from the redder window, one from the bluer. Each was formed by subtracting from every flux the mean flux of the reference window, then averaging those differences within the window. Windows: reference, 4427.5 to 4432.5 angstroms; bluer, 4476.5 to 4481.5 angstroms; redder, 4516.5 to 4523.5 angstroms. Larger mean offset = 0.2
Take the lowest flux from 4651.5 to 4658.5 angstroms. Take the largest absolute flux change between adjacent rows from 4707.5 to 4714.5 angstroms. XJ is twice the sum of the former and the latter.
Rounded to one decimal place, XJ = 16.2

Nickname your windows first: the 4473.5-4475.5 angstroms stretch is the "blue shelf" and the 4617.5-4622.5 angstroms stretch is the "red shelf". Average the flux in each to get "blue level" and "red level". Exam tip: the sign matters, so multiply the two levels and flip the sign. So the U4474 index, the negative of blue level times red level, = -42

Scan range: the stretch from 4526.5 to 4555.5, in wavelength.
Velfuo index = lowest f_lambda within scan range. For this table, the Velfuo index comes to 5.61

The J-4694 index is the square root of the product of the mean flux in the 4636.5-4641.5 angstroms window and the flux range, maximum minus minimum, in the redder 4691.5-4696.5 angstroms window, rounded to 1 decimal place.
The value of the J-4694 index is 3.7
